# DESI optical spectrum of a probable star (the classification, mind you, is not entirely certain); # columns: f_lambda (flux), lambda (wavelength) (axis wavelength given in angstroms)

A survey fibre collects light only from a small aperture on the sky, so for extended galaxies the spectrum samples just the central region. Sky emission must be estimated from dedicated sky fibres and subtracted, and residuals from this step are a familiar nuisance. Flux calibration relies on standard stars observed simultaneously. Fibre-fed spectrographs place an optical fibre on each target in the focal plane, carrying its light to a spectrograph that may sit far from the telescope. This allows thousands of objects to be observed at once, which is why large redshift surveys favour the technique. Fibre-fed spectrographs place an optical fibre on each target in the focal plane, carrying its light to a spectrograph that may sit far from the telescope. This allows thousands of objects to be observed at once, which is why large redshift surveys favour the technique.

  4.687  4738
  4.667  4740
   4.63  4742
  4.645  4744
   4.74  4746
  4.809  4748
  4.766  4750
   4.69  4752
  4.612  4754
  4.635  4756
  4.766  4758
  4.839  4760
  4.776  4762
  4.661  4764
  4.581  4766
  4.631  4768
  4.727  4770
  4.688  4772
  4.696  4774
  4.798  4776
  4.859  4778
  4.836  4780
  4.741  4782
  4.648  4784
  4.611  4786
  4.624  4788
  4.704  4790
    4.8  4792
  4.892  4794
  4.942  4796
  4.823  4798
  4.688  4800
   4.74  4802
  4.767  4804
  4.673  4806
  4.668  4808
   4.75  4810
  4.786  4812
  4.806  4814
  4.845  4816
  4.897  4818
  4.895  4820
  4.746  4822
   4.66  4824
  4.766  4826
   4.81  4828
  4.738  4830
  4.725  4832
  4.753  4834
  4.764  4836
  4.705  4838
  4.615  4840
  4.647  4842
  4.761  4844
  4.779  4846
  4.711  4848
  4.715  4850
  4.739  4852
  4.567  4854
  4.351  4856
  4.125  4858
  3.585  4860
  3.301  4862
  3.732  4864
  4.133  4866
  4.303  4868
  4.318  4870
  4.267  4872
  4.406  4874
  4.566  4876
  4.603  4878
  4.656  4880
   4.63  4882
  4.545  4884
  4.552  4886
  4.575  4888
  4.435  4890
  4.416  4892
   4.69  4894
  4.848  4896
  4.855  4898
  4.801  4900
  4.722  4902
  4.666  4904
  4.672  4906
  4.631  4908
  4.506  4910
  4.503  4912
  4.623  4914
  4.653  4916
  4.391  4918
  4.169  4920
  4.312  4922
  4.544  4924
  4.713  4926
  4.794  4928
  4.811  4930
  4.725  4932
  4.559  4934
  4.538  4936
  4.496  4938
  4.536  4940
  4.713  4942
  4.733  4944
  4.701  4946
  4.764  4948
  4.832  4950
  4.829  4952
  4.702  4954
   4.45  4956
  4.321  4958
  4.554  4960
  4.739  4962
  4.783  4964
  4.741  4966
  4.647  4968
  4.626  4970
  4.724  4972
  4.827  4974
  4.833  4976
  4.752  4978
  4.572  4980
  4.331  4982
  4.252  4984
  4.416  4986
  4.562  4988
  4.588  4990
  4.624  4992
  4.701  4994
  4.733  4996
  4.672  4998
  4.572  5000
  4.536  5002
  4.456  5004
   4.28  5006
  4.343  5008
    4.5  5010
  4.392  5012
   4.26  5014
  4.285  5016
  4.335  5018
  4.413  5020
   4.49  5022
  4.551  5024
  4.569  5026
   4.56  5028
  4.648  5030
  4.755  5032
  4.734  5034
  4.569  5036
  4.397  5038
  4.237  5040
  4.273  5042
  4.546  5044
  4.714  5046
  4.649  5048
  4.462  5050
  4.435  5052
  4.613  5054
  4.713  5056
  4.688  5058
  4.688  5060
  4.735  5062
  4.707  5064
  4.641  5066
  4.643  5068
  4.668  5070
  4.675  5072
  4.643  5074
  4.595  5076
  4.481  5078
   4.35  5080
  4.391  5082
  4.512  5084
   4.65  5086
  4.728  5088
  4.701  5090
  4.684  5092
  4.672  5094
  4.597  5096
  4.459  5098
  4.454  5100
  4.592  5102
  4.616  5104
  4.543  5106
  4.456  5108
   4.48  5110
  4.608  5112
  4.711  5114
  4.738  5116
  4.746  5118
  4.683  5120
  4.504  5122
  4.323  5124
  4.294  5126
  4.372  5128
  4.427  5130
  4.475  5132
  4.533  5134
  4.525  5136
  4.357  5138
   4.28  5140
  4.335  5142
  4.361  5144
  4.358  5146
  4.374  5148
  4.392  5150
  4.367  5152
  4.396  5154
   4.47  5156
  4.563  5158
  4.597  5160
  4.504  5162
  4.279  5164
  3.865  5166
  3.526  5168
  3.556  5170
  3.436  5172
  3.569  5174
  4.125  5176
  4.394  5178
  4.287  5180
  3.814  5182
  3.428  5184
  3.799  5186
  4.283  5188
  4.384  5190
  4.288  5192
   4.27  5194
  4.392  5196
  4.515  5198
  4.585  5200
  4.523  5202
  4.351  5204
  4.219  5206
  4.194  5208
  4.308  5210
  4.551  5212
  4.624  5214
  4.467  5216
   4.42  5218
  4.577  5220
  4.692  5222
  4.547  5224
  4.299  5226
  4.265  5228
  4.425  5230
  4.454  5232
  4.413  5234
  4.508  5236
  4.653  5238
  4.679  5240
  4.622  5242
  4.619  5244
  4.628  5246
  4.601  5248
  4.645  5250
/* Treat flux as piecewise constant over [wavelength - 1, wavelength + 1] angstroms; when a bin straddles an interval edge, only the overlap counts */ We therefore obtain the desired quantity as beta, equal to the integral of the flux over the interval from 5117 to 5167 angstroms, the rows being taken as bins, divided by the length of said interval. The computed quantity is 4.42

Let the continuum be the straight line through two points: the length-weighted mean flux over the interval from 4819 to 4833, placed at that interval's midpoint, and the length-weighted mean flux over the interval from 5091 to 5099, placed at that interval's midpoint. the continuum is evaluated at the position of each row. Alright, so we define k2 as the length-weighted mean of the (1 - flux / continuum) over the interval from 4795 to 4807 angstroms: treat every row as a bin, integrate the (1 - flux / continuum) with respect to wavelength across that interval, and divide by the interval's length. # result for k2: 0.0012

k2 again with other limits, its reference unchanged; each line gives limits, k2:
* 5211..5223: -0.0054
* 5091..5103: 0.0055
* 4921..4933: 0.0113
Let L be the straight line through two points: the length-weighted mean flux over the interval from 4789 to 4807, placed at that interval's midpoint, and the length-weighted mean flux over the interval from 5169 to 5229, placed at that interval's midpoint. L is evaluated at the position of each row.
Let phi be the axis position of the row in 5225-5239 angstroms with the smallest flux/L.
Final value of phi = 5228 angstroms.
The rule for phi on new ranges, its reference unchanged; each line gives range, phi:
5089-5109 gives 5100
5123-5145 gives 5126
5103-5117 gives 5108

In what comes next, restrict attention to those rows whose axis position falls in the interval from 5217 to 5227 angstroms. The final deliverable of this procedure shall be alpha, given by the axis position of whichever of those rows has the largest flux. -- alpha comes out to 5222 angstroms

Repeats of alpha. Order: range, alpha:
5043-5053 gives 5046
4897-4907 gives 4898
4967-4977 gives 4976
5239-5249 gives 5240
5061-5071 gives 5062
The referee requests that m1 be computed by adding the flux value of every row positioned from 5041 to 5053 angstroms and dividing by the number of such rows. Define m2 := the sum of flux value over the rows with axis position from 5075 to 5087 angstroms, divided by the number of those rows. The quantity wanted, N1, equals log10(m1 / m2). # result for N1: 0.002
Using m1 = 4.51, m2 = 4.50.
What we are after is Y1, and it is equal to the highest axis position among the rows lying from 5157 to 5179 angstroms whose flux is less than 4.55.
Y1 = 5178 angstroms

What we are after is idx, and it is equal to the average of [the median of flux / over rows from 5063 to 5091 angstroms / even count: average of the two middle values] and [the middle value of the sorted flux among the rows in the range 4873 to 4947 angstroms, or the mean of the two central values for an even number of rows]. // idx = 4.63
